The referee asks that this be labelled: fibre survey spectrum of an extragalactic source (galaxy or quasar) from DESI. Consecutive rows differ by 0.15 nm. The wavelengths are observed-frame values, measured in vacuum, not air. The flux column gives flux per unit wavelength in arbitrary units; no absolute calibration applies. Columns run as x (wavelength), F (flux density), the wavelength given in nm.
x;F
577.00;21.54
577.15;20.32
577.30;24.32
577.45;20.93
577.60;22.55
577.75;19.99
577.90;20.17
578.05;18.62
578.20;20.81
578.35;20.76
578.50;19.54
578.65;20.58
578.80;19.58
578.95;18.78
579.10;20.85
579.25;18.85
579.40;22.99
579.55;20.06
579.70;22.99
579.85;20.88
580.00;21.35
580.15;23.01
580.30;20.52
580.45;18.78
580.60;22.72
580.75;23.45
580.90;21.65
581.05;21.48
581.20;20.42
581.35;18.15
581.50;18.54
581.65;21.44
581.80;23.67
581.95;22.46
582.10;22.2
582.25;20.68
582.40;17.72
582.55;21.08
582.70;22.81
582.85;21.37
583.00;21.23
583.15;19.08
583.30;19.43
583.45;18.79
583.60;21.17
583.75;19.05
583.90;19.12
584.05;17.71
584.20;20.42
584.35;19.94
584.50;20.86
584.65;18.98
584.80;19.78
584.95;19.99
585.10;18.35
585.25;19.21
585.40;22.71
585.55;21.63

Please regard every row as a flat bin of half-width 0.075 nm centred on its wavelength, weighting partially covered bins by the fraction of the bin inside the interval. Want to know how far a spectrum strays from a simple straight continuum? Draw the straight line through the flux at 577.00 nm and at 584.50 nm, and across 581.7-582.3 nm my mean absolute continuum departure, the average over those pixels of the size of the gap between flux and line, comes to 1.36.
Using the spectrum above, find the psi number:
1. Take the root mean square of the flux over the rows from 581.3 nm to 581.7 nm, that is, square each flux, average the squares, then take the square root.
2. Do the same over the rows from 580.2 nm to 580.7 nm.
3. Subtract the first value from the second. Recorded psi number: 1.3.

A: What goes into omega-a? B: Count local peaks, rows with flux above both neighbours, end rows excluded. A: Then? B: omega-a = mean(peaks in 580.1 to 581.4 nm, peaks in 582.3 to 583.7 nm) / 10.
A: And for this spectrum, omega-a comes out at 0.15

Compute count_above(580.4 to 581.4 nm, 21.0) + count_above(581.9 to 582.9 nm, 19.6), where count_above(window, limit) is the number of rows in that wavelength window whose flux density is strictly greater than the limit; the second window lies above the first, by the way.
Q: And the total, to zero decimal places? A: 10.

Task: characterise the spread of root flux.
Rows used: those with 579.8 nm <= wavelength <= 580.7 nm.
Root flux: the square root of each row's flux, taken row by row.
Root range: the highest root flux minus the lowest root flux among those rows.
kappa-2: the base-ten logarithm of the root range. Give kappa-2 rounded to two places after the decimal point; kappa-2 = -0.33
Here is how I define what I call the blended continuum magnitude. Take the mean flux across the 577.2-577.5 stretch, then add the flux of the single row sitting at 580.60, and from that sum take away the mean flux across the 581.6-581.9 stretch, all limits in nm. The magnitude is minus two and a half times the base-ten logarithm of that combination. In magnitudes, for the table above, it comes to -3.39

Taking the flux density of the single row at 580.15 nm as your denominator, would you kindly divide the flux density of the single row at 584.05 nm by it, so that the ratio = 0.77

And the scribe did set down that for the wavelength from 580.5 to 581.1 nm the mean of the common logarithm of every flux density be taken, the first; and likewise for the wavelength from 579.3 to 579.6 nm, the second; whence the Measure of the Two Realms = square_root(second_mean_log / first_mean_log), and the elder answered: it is 0.99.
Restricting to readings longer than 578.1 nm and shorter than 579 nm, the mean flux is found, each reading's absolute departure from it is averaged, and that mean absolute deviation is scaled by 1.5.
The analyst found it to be 1.1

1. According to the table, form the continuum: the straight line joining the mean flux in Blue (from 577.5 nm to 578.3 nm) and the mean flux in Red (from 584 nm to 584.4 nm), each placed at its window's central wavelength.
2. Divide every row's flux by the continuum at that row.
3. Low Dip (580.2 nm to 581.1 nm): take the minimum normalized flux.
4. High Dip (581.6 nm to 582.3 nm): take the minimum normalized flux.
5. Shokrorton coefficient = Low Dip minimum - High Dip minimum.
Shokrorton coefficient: -0.11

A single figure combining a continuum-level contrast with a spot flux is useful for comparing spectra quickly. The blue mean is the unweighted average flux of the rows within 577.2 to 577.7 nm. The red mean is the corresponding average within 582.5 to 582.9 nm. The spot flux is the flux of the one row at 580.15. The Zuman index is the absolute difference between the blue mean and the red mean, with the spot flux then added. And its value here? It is 24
